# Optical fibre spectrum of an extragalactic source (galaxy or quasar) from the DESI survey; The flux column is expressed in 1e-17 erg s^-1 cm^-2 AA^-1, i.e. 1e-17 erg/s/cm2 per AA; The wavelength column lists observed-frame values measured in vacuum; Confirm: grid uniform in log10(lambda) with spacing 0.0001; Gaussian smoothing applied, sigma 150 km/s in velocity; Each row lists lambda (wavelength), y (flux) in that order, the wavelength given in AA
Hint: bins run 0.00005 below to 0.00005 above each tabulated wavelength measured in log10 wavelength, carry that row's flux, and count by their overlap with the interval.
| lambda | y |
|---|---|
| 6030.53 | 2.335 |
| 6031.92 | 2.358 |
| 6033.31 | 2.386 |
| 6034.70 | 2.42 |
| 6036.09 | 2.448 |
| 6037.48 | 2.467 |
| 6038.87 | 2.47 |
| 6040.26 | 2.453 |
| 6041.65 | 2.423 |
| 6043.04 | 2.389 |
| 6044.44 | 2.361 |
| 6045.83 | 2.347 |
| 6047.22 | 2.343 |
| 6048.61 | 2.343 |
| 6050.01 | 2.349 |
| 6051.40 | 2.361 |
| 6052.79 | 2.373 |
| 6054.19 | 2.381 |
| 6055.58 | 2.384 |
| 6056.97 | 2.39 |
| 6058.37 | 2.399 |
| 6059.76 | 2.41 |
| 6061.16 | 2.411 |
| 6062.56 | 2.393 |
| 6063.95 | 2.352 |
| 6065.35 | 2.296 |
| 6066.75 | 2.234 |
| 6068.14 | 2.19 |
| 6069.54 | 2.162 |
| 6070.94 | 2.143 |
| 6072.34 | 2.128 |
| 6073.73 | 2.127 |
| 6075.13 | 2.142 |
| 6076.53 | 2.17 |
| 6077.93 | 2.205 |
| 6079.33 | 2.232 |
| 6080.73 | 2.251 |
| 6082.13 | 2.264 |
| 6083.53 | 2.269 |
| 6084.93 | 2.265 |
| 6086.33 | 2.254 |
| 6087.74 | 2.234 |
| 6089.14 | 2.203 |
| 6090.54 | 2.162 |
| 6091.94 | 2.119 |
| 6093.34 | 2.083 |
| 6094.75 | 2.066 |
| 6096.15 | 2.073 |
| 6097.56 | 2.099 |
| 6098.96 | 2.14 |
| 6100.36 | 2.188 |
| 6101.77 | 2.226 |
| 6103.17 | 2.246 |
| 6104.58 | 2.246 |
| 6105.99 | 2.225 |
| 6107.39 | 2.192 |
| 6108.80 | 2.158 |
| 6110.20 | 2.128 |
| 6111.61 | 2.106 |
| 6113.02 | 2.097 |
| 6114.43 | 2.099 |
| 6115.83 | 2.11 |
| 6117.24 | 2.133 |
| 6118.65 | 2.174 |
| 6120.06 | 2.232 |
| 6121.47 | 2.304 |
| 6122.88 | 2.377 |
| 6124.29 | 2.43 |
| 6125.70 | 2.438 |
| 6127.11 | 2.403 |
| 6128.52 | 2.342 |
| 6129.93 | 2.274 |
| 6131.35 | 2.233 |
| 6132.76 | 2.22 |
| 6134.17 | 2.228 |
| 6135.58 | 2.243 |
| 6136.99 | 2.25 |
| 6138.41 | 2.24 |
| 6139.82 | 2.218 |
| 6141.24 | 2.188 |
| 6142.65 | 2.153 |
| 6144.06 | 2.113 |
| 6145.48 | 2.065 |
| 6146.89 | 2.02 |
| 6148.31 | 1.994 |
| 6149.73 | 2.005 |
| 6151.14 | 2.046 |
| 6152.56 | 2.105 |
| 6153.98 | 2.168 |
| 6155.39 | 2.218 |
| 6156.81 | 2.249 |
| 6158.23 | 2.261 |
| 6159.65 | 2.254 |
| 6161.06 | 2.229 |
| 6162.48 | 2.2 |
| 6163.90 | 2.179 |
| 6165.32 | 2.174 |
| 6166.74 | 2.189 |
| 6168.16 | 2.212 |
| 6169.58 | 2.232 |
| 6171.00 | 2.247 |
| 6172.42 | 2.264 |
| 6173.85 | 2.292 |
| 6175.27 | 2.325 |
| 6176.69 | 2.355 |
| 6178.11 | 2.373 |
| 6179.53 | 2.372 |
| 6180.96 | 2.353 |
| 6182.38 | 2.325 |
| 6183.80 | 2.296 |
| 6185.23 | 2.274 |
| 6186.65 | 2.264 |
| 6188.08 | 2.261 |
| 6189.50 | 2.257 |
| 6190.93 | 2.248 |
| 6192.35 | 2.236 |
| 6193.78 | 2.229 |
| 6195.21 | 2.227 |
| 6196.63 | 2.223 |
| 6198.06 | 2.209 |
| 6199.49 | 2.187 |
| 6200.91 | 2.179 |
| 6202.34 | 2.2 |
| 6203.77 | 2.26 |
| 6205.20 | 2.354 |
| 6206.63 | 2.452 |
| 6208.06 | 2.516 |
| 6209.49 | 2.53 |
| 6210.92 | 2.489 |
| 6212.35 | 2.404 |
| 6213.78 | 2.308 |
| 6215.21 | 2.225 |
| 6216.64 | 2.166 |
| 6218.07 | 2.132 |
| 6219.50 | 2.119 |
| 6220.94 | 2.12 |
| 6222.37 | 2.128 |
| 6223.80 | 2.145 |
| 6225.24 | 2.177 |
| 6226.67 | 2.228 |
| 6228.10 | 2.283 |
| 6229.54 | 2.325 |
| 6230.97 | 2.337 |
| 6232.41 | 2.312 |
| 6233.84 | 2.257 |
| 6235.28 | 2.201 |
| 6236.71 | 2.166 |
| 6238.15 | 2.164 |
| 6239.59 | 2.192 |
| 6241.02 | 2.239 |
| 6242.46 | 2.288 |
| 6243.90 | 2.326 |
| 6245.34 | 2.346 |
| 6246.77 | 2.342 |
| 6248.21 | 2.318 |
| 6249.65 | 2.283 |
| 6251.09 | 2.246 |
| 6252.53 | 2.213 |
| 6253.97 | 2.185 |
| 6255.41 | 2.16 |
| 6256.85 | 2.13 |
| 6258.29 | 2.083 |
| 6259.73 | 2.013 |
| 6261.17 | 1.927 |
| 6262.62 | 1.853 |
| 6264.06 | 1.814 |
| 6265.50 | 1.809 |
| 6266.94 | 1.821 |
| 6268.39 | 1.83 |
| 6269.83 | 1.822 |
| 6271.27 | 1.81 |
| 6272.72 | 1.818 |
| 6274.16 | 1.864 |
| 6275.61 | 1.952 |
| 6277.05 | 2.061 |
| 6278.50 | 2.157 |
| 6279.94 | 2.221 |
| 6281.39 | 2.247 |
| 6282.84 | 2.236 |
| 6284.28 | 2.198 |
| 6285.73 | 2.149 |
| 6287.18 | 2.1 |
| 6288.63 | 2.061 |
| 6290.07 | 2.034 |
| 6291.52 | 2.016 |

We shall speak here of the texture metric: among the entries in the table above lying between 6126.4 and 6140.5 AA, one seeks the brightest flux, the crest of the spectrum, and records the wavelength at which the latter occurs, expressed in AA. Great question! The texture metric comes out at 6127.11 AA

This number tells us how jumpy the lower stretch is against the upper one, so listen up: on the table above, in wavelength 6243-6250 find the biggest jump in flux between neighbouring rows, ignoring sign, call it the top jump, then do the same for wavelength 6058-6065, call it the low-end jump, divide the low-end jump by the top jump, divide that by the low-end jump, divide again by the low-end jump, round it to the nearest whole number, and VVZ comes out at 697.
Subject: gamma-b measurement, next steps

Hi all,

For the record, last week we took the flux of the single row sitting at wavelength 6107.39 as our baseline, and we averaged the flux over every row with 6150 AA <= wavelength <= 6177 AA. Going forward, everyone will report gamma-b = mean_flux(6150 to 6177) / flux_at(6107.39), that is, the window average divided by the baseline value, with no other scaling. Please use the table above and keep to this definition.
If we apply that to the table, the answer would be 1.01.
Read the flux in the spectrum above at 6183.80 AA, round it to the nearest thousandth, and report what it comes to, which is 2.296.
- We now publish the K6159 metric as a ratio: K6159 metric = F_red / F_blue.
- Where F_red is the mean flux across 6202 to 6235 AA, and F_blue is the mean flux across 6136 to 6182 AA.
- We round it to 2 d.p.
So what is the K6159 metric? 1.03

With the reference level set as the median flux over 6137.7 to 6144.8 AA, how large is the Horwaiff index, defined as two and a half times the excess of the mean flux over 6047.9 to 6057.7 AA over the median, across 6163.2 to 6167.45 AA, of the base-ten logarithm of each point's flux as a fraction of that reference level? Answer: 5.93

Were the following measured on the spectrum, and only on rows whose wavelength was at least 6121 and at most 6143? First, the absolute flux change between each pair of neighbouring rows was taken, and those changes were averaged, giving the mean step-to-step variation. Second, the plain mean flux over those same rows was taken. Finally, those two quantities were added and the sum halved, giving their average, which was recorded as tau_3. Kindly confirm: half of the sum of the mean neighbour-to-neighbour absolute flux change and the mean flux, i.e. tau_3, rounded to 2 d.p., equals 1.16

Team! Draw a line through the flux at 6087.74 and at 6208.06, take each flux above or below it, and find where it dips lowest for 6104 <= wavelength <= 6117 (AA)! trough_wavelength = 6114.43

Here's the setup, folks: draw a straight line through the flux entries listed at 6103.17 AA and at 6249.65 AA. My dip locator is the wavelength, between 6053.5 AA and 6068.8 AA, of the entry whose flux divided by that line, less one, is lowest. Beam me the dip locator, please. 6068.14 AA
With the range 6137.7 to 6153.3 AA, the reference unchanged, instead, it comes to 6148.31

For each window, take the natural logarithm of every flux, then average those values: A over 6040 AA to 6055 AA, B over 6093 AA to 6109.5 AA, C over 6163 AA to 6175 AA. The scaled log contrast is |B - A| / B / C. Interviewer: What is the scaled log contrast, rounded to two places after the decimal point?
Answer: 0.15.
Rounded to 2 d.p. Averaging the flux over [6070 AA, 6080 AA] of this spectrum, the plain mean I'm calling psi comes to 2.16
